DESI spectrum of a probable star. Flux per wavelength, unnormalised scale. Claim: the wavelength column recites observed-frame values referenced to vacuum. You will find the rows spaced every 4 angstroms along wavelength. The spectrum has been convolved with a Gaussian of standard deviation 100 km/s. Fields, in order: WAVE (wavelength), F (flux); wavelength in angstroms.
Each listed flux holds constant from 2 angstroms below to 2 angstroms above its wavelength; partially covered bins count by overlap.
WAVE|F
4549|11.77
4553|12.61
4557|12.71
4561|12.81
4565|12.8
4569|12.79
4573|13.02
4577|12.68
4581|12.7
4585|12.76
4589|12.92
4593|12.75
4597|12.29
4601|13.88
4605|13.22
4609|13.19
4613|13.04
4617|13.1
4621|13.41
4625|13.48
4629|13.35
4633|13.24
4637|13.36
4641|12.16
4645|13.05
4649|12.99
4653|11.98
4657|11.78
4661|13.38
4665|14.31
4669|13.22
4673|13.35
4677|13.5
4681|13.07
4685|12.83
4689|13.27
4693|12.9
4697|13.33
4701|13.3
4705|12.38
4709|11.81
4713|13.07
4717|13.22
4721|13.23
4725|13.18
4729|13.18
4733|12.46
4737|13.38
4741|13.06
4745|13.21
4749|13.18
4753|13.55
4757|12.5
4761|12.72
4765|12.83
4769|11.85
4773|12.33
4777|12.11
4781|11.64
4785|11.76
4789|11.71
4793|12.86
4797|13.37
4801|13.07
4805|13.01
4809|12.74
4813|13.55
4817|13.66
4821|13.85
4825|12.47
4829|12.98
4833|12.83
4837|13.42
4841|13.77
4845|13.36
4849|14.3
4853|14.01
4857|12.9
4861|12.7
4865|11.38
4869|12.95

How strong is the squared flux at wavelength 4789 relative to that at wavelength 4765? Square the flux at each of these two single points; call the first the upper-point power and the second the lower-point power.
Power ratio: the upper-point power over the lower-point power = 0.83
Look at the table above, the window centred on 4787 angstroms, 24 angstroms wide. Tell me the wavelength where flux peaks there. 4797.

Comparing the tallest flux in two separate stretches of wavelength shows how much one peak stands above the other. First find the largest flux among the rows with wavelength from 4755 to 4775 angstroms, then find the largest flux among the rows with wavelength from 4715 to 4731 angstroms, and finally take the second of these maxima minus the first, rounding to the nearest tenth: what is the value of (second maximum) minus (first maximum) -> 0.4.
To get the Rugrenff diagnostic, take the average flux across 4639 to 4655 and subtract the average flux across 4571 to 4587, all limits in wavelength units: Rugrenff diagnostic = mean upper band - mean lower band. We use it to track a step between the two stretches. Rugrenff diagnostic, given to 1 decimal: -0.2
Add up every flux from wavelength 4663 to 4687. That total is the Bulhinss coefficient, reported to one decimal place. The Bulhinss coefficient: 80.3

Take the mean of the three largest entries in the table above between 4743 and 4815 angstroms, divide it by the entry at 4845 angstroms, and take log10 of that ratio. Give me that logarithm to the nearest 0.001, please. 0.004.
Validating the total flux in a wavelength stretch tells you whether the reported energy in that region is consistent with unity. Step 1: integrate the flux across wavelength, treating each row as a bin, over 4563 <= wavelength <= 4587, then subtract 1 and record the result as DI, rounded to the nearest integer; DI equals 306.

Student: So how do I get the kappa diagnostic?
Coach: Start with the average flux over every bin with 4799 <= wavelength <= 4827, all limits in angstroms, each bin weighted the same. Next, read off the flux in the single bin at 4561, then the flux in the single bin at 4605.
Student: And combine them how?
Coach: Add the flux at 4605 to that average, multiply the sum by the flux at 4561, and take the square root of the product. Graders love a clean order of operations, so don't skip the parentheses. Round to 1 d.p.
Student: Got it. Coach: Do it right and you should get 18.4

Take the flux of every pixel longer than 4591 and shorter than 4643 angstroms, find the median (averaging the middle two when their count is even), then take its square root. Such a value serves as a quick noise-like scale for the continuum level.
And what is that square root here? 3.64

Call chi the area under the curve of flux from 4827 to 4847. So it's 265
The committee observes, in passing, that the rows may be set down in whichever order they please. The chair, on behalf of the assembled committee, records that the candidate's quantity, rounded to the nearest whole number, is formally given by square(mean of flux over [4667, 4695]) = 173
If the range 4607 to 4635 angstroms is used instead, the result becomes 176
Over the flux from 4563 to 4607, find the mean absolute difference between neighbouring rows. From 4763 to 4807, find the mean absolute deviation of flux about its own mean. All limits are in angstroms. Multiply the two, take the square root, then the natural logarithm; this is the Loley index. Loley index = -0.79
